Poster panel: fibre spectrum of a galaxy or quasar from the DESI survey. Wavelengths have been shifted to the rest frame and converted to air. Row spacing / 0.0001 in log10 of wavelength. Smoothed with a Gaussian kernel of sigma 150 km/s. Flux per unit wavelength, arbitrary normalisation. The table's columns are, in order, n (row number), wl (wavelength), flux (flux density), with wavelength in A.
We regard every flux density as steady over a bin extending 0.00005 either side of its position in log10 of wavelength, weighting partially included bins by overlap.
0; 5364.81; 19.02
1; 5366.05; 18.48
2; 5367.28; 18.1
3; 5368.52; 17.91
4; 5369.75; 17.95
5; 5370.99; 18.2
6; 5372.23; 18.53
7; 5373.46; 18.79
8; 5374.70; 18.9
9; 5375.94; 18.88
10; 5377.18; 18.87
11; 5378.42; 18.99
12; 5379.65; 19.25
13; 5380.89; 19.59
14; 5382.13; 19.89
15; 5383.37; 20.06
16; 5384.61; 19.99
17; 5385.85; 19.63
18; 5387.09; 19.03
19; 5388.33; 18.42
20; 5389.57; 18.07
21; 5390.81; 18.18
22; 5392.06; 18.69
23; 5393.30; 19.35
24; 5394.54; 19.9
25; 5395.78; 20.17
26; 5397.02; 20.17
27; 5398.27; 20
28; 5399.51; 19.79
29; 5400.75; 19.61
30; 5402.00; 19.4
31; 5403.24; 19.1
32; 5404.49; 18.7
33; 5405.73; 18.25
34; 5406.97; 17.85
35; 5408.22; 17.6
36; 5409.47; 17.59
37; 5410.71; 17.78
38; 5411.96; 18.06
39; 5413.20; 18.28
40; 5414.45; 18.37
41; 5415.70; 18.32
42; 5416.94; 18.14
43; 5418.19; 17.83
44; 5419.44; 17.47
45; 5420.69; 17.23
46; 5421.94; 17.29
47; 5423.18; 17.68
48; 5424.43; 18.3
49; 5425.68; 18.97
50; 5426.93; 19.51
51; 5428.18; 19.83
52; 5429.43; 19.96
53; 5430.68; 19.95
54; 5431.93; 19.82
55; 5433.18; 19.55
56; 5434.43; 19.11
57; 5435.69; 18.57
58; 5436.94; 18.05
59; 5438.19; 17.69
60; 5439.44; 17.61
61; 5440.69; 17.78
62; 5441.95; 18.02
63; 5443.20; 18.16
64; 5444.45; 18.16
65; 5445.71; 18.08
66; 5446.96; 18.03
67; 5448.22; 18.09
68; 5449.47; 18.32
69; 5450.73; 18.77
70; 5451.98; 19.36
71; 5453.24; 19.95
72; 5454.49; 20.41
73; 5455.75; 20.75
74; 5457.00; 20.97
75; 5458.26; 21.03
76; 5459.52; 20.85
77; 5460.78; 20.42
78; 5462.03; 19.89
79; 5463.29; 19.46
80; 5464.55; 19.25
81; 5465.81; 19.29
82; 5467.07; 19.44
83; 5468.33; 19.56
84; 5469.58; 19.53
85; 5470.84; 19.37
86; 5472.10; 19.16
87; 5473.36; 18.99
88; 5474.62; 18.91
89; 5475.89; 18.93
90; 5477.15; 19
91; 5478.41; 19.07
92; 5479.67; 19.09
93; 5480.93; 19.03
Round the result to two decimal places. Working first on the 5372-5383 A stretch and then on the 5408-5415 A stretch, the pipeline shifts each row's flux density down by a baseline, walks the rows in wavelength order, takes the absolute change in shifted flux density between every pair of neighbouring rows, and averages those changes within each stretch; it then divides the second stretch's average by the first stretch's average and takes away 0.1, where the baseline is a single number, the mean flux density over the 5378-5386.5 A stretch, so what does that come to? 0.79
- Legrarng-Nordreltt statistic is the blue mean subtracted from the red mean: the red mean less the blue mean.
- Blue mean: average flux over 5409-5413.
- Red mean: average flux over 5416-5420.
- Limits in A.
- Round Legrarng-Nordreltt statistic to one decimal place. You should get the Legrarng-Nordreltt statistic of 0.0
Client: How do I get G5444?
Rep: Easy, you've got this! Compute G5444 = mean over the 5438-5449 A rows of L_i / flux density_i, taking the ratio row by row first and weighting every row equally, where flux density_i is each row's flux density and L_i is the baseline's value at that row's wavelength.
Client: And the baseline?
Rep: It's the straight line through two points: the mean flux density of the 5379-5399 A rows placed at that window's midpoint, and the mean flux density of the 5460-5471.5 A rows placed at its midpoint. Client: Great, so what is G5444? 1.09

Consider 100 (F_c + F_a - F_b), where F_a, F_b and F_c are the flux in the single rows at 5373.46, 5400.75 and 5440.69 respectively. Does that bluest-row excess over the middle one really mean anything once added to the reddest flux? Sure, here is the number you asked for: 1696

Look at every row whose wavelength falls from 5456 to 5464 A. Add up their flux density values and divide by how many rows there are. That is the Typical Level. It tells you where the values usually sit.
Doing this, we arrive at 20.4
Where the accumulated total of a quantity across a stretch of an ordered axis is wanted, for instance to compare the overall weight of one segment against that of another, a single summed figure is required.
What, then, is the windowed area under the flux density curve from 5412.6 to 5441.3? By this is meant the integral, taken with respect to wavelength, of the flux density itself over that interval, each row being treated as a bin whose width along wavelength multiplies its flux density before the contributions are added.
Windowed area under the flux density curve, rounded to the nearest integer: 531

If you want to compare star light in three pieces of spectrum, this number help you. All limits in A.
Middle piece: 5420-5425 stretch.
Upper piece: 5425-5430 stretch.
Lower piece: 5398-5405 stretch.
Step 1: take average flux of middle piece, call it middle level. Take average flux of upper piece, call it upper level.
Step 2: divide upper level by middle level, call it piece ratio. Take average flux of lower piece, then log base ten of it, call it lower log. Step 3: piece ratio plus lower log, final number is 2.40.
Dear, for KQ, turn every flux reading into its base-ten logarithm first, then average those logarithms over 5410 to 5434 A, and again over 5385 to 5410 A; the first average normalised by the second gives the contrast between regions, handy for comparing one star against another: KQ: 0.99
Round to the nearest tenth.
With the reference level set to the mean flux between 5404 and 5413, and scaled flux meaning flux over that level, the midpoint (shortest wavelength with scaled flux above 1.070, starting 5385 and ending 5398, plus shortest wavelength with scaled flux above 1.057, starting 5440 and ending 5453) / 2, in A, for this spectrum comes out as 5418.9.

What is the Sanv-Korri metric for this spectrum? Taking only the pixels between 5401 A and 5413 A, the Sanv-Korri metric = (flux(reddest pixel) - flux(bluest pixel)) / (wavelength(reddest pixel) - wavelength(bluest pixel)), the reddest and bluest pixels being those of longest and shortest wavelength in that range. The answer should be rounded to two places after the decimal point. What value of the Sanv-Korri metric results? -0.13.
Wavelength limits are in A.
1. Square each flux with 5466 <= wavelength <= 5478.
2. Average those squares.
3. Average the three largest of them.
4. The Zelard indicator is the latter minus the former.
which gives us 12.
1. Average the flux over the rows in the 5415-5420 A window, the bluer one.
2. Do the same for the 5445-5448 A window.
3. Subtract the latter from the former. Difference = -0.1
